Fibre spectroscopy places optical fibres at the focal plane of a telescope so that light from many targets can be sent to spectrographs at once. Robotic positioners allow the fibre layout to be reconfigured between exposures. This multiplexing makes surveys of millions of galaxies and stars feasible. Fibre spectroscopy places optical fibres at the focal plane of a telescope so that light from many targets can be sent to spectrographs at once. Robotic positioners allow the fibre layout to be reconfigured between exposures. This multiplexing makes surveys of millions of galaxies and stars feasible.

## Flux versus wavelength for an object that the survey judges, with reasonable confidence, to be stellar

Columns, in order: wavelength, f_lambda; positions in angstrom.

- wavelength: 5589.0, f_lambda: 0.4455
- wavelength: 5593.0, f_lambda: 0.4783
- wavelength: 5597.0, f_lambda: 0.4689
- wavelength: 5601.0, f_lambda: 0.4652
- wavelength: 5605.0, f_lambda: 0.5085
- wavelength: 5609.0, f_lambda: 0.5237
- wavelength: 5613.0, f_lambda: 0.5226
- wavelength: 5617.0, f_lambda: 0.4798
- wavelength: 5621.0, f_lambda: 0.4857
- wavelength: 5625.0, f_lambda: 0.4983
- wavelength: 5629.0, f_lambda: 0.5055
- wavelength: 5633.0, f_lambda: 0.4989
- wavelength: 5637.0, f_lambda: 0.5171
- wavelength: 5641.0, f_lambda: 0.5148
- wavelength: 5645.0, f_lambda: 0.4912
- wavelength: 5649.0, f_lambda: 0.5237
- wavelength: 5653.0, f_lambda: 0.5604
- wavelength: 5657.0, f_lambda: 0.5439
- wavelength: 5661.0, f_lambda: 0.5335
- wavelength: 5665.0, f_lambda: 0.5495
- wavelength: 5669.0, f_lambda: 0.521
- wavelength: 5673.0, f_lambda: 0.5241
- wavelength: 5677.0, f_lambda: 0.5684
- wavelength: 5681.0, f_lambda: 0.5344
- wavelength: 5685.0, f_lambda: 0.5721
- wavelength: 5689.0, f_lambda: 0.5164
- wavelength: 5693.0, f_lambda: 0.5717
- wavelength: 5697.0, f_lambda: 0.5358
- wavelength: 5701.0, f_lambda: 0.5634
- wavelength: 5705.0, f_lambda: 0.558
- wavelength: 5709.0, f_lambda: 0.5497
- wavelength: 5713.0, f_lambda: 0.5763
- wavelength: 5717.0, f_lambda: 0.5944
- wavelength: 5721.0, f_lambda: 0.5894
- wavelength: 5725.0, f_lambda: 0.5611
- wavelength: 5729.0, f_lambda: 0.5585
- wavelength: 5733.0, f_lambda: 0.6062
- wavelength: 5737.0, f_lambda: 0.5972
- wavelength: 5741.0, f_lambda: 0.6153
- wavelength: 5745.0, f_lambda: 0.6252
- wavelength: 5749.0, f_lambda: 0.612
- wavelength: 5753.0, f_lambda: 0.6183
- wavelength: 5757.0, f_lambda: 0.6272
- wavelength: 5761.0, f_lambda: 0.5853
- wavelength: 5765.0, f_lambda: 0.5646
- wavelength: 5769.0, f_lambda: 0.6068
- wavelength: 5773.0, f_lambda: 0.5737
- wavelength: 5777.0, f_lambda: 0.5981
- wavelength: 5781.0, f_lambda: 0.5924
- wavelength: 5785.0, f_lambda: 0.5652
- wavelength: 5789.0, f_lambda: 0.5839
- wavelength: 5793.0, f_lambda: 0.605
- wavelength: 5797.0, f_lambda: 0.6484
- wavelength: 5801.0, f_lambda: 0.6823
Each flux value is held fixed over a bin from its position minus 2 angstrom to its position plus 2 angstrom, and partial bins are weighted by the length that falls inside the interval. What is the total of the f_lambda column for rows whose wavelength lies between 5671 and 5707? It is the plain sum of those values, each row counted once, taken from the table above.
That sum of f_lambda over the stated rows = 4.94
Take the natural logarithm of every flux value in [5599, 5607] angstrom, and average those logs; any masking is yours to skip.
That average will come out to -0.72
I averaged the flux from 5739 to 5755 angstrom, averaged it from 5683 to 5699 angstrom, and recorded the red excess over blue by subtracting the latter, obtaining 0.069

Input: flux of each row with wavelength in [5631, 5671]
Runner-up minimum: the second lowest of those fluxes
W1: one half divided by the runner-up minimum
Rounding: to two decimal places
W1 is 1.00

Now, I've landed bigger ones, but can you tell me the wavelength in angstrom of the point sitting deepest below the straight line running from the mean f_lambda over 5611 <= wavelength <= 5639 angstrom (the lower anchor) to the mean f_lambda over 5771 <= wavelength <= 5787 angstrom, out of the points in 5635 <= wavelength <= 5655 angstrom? 5645.0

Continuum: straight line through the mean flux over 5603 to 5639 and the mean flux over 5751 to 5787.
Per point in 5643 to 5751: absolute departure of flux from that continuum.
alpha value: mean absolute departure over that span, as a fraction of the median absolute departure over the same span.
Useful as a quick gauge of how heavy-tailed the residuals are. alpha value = 1.09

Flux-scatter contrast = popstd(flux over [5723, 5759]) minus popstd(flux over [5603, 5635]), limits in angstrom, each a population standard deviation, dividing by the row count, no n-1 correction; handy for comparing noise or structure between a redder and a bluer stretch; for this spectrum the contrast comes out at 0.010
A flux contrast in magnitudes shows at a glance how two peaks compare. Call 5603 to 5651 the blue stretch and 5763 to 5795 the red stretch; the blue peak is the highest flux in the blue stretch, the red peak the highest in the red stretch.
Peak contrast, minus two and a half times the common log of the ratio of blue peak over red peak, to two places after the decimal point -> 0.16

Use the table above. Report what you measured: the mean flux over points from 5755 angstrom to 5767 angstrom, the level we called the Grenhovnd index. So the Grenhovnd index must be 0.59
